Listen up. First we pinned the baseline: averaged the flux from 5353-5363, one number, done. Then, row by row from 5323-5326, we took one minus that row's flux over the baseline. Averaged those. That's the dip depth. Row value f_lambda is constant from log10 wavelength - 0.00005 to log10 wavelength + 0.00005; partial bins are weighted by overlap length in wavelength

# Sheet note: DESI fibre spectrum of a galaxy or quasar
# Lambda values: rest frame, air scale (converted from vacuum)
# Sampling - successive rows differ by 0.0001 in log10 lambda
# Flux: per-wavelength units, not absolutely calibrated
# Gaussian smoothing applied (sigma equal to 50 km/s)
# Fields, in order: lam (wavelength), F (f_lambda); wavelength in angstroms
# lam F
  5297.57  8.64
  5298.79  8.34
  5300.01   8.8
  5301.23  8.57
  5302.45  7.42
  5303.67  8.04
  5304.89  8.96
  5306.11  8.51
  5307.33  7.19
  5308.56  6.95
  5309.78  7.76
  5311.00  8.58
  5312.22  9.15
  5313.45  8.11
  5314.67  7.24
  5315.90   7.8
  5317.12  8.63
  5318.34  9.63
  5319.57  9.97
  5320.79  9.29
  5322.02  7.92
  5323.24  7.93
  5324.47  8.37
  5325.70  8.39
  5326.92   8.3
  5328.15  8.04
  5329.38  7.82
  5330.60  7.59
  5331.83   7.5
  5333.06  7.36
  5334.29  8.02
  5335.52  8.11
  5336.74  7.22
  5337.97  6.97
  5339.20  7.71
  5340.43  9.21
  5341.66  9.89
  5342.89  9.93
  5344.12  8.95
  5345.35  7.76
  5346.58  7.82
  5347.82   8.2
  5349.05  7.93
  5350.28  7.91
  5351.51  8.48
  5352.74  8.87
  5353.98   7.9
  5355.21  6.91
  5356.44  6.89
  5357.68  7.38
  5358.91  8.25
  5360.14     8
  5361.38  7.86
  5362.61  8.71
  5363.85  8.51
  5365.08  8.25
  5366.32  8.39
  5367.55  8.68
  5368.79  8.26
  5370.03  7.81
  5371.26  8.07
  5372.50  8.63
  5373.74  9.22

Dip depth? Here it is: -0.064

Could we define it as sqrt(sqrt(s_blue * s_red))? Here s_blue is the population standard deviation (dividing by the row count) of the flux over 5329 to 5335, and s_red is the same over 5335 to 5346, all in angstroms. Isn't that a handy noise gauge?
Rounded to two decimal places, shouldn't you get 0.70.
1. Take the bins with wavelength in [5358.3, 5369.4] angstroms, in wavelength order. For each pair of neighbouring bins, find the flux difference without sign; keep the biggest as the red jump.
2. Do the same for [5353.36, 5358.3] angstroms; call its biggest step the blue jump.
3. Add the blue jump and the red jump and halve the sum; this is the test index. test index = 0.92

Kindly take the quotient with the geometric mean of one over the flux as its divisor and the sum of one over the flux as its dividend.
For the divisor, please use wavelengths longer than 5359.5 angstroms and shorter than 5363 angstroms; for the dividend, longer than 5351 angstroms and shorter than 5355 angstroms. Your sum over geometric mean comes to 2.92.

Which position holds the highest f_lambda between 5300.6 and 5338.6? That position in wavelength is 5319.57 angstroms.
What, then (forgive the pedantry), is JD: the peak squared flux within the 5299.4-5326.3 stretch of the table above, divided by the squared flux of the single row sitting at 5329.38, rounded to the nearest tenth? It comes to 1.6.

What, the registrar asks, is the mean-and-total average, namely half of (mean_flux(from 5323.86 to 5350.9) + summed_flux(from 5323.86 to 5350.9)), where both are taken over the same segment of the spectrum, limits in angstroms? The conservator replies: 94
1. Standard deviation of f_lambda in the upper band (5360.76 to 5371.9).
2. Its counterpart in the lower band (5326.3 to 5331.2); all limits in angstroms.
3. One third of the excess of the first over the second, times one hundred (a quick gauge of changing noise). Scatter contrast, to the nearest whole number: 1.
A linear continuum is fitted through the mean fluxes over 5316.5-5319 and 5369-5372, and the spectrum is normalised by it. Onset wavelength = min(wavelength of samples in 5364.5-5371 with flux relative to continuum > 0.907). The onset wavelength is 5365.08 angstroms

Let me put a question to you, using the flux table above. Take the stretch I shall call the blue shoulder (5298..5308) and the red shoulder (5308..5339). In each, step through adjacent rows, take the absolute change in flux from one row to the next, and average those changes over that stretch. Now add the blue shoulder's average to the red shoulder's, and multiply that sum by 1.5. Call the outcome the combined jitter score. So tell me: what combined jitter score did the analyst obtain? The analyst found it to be 1.87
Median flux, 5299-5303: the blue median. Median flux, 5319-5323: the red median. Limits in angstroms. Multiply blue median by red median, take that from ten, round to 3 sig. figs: -69.6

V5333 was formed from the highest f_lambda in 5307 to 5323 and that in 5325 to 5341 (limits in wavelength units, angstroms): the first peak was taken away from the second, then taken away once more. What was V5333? -10.7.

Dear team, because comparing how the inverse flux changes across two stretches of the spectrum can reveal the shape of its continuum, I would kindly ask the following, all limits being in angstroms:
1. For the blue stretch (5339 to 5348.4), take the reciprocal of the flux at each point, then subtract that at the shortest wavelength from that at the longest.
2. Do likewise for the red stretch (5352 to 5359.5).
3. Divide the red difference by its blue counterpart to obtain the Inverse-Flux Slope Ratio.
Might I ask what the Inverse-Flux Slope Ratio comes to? -1.1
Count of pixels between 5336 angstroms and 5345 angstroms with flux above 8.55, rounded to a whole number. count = 4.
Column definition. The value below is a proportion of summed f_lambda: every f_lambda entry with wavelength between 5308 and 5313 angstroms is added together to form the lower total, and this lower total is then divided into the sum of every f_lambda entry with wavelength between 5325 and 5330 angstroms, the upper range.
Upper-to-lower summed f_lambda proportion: 1.00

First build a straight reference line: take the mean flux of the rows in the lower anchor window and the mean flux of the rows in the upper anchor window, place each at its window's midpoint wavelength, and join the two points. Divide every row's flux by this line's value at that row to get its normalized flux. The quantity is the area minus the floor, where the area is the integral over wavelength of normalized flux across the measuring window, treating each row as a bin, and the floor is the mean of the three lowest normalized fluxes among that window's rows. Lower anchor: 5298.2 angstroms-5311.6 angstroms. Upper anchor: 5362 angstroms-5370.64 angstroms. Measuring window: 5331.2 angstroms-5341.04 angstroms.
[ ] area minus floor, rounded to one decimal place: 8.4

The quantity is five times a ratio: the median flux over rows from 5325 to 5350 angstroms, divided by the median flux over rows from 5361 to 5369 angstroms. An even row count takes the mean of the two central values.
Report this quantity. 4.75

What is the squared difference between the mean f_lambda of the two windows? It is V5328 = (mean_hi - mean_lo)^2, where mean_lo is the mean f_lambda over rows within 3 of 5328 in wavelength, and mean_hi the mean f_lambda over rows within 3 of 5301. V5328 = 0.04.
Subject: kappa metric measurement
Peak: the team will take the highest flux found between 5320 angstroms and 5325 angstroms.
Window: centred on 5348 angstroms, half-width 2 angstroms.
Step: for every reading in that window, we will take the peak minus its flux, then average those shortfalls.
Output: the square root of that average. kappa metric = 1.1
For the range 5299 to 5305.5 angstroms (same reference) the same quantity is 1.0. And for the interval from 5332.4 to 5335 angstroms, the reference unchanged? 1.3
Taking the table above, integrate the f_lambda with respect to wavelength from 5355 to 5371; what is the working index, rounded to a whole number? 128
